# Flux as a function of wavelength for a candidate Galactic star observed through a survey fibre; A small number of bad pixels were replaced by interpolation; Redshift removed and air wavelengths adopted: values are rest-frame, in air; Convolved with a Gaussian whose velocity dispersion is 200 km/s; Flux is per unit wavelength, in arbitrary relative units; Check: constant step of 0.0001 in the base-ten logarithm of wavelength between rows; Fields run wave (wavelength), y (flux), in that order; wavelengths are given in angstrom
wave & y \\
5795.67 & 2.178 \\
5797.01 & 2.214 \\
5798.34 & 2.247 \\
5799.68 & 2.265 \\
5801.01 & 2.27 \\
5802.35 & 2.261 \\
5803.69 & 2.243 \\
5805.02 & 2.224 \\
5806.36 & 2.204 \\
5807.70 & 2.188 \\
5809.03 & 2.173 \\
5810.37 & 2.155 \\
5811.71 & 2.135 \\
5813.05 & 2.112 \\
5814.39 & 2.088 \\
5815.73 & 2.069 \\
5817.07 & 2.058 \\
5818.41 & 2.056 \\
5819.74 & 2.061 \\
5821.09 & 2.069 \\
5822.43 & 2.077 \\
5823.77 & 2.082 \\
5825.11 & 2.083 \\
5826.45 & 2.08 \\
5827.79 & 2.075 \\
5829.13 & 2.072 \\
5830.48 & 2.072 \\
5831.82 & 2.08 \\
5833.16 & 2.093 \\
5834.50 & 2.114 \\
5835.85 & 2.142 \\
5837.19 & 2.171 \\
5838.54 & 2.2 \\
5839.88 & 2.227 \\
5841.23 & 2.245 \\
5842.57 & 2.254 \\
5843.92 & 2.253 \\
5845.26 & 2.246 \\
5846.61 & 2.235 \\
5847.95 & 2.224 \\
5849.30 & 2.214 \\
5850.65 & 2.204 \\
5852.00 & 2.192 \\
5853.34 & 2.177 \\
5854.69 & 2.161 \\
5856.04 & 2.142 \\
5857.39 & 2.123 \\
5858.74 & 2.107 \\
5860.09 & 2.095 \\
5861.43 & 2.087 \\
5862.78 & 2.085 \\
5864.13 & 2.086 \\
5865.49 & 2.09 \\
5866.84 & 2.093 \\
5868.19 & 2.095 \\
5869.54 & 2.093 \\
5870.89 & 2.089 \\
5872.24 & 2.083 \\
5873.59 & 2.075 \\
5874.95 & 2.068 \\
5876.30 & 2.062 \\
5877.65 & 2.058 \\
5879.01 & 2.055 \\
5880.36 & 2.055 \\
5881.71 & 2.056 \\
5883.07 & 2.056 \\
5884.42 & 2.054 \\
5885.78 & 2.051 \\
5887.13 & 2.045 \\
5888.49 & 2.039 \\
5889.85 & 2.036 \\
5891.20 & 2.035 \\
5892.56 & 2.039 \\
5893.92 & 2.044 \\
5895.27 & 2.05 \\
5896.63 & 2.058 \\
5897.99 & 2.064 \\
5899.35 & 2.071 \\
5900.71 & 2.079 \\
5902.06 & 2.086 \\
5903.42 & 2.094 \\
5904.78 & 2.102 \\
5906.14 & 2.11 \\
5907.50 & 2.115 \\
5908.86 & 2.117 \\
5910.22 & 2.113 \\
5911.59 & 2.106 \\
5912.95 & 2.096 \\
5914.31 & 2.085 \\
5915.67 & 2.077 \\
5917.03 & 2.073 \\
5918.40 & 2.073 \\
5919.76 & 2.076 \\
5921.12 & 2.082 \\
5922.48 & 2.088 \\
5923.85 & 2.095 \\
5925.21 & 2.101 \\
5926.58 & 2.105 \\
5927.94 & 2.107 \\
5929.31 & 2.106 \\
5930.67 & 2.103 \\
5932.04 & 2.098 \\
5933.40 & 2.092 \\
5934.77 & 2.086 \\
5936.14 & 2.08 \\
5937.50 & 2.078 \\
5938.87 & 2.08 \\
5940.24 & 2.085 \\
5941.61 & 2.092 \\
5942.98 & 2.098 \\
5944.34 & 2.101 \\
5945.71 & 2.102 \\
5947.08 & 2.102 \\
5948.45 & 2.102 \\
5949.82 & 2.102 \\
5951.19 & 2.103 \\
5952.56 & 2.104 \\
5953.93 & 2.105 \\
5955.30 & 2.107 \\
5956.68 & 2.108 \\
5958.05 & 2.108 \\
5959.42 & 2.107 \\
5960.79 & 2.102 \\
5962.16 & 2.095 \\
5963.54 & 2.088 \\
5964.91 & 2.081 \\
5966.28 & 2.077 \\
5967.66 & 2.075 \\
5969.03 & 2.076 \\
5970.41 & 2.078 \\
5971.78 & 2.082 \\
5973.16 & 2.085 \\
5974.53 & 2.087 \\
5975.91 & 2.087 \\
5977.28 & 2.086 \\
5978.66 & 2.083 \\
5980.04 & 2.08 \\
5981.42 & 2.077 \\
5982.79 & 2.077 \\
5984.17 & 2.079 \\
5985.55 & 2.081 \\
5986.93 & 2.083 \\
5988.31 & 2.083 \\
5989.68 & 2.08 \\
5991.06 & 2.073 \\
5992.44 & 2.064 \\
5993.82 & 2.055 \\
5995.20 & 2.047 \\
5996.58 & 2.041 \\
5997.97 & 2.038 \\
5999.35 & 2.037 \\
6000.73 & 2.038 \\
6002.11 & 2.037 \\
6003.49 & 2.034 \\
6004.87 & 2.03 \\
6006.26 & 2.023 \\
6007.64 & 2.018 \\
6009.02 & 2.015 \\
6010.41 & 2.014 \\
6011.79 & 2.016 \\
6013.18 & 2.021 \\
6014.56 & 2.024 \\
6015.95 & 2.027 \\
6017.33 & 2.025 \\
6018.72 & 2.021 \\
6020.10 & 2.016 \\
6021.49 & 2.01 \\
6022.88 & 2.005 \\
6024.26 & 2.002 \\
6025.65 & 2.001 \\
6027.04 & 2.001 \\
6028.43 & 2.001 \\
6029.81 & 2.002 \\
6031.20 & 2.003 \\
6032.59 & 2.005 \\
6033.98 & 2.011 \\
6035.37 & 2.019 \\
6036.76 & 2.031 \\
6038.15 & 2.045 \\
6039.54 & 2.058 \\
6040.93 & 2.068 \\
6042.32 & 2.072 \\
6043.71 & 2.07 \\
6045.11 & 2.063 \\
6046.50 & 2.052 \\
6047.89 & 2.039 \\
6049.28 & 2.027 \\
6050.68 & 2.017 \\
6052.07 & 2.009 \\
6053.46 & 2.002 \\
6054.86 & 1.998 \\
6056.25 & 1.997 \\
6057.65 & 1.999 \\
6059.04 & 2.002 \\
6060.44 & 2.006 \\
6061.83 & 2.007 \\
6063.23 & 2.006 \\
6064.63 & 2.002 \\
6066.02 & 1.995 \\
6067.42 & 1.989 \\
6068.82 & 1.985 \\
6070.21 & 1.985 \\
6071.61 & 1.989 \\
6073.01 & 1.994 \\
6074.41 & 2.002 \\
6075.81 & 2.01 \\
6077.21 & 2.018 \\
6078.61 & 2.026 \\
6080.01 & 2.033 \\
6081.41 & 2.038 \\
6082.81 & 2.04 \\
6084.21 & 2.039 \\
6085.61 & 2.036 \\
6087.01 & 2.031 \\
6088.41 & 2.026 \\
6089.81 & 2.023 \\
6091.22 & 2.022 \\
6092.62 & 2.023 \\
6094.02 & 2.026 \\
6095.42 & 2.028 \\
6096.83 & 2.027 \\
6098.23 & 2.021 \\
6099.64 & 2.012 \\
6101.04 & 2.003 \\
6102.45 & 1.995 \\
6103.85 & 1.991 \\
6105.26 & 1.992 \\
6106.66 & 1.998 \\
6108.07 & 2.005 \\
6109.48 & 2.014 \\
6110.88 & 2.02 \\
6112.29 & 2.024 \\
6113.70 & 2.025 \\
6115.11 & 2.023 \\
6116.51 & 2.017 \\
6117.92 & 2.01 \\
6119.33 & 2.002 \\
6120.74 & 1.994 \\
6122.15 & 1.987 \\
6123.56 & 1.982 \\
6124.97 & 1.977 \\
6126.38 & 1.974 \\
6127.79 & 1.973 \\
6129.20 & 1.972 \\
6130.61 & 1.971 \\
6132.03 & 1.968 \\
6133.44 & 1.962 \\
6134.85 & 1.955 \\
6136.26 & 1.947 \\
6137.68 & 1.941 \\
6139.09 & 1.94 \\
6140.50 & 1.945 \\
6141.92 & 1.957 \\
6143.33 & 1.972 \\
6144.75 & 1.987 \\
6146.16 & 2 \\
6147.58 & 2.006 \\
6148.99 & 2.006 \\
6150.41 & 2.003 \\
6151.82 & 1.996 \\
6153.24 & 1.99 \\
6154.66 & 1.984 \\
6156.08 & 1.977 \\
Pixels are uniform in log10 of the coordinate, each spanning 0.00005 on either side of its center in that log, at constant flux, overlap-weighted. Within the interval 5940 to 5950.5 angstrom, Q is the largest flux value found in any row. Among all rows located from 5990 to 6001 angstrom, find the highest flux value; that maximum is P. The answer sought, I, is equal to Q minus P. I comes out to 0.03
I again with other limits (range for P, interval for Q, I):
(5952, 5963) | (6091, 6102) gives -0.08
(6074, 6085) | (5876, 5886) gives 0.02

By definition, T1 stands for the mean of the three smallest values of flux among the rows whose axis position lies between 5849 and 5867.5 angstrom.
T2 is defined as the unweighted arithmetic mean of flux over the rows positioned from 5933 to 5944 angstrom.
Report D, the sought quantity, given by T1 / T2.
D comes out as 1.00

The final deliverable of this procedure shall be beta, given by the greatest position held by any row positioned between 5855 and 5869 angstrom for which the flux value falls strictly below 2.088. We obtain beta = 5864.13 angstrom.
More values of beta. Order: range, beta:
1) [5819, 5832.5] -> 5831.82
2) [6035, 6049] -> 6047.89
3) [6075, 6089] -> 6088.41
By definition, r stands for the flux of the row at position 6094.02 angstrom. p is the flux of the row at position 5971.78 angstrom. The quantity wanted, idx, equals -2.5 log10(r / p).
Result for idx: 0.03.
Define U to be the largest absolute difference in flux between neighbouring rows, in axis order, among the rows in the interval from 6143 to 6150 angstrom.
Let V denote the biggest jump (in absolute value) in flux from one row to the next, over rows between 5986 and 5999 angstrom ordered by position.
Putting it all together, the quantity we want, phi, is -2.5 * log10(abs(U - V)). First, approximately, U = 0.015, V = 0.0090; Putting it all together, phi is 5.6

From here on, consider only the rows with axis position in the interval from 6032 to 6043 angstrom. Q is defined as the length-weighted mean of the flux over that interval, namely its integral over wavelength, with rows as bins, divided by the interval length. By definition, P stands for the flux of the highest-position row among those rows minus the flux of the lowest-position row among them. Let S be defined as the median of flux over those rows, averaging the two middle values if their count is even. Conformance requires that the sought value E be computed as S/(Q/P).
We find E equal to 0.07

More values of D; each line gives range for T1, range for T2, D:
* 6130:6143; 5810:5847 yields 0.91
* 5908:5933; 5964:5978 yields 1.00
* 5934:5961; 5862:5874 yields 1.00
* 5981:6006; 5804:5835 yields 0.97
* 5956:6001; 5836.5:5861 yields 0.93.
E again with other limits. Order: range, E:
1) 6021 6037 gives 0.02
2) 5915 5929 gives 0.03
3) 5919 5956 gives 0.03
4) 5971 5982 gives -0.01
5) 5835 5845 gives 0.11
